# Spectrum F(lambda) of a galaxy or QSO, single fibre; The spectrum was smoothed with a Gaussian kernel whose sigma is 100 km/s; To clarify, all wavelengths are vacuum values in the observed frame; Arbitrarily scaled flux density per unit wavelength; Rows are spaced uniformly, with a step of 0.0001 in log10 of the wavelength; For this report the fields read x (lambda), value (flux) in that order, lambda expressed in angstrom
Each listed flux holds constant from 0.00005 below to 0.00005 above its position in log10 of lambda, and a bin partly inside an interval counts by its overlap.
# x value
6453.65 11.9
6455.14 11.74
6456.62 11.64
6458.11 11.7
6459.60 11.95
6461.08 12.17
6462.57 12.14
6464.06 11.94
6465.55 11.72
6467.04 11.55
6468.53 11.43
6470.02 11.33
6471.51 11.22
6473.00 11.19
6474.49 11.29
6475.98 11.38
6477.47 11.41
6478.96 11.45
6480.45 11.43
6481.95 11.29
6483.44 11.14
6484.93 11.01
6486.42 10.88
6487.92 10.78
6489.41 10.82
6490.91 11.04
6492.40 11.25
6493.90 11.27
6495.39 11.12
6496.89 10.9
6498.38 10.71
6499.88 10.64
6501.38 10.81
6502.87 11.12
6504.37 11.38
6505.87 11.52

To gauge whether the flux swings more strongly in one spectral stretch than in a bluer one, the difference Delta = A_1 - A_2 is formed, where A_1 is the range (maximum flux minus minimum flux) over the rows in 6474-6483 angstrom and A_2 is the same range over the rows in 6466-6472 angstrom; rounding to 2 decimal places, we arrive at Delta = -0.17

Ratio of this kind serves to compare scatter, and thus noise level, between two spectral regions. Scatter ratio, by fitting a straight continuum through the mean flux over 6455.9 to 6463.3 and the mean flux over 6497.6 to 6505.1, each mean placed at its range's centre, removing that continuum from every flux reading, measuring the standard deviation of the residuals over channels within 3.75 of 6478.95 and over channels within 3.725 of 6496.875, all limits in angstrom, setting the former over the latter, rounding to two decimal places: 0.31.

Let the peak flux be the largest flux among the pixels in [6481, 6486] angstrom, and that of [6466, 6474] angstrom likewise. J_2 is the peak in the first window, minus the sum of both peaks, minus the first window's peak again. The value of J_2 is -22.8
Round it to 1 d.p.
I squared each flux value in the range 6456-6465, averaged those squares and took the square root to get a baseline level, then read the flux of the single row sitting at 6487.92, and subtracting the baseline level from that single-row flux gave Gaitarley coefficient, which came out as -1.1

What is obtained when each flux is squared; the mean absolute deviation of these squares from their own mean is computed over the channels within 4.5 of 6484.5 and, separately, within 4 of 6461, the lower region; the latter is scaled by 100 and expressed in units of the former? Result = 76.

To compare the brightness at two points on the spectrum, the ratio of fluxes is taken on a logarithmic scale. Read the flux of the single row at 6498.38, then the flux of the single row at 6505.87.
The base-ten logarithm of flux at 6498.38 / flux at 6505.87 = -0.032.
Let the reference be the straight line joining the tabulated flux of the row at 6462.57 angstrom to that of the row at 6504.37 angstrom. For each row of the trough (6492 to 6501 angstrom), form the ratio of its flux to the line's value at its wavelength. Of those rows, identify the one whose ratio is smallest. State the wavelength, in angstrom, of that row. 6499.88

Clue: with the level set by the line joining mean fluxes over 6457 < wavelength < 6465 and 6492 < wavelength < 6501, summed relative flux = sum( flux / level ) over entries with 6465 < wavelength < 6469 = 2.9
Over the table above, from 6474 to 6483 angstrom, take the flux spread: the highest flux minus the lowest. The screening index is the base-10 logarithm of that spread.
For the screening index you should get -0.8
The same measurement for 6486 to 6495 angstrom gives -0.3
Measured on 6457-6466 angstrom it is -0.3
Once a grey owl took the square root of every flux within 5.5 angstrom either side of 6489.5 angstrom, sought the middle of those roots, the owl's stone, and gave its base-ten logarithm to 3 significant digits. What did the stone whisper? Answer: 0.521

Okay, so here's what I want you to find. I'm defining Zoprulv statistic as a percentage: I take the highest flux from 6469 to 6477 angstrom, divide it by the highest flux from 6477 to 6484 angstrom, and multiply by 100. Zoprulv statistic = 99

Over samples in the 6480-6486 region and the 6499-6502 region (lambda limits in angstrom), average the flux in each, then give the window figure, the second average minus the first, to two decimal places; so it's -0.49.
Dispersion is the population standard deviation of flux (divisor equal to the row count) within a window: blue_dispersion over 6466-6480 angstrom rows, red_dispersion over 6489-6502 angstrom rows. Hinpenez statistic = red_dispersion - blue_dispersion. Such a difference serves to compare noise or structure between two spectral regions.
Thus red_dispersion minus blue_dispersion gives 0.11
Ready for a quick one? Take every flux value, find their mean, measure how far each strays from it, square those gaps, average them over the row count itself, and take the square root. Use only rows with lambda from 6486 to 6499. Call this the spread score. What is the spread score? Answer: 0.193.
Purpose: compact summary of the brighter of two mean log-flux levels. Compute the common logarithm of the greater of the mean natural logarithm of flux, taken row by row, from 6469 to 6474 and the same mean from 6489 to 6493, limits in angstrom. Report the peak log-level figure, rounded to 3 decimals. 0.384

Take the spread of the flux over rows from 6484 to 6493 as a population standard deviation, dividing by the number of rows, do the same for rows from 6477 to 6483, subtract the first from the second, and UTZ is -0.10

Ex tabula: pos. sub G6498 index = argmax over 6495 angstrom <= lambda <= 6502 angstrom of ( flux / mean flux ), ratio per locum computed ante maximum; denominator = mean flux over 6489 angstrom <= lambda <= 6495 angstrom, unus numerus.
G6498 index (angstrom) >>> 6495.39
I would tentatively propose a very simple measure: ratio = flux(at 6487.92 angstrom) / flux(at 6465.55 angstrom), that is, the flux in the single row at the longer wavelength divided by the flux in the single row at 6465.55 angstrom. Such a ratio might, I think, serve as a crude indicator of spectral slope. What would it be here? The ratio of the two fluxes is 0.920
